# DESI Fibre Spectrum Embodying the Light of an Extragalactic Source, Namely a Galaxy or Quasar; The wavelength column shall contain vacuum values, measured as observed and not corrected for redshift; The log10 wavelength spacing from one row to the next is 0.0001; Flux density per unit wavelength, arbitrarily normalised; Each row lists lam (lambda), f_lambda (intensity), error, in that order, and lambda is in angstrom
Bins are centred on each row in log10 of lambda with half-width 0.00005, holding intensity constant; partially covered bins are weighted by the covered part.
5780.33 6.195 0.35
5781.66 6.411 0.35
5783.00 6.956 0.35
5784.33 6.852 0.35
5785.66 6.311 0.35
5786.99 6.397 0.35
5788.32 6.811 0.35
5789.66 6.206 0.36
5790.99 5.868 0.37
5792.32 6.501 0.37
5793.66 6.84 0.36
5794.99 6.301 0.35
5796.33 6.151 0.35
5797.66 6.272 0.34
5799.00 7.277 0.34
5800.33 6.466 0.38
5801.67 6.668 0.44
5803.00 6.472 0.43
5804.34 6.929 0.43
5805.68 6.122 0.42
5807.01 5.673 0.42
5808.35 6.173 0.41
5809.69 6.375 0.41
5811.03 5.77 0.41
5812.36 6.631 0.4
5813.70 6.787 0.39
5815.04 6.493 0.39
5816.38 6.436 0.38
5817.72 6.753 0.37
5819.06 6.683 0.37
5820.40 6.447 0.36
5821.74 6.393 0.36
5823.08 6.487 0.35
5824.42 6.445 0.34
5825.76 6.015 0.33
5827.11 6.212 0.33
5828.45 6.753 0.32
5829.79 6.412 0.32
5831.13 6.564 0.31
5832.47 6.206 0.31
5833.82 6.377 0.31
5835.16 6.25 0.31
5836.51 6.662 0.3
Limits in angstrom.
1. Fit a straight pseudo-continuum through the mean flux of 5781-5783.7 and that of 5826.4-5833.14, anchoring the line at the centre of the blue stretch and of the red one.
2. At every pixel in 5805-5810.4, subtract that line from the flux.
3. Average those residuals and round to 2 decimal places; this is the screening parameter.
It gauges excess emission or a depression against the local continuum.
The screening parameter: -0.46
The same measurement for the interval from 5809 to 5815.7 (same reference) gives -0.11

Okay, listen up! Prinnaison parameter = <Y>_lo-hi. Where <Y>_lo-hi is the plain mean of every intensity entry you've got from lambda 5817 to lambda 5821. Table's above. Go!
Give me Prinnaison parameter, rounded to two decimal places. 6.63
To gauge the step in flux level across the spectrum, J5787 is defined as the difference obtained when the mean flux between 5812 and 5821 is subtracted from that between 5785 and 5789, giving -0.10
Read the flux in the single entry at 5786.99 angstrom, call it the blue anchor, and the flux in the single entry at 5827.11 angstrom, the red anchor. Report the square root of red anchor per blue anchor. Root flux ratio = 0.985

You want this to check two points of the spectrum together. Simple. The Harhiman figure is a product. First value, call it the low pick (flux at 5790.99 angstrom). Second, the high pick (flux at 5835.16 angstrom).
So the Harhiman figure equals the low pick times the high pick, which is 37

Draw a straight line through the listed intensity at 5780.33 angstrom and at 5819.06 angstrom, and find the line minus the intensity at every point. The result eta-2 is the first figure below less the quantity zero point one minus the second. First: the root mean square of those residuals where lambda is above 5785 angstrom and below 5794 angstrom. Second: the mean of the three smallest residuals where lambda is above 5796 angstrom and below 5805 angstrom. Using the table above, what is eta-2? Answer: -0.27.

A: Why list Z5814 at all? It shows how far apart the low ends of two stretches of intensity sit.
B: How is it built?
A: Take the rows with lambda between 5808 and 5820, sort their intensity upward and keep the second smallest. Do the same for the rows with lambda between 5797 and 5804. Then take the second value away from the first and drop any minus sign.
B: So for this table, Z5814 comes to 0.29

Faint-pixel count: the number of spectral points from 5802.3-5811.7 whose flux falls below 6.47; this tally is 5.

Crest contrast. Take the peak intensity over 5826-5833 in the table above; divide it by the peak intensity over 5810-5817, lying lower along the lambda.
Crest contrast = 0.99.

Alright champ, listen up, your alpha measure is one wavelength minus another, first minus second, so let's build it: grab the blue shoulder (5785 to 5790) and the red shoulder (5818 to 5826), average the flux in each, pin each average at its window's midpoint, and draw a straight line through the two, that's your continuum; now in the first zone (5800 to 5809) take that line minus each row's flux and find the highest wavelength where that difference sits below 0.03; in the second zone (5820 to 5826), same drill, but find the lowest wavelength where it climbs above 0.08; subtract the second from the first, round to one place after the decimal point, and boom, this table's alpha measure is -21.4 angstrom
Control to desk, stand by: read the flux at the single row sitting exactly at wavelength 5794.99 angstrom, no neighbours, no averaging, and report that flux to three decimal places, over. 6.301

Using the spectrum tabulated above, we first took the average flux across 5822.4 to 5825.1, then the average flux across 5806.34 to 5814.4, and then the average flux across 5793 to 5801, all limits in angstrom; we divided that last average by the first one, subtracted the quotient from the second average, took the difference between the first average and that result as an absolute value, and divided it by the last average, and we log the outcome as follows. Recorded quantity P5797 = 0.190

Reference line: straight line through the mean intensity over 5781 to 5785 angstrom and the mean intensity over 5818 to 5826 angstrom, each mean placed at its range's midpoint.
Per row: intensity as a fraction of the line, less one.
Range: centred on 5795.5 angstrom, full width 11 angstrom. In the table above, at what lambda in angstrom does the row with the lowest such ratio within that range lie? 5790.99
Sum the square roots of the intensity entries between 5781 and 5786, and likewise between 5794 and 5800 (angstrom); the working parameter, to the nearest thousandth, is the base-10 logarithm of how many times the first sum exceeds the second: 0.005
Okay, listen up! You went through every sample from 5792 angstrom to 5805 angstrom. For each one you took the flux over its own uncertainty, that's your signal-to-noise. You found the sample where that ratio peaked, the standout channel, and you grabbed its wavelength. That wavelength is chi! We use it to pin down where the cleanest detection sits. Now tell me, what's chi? 5799.00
